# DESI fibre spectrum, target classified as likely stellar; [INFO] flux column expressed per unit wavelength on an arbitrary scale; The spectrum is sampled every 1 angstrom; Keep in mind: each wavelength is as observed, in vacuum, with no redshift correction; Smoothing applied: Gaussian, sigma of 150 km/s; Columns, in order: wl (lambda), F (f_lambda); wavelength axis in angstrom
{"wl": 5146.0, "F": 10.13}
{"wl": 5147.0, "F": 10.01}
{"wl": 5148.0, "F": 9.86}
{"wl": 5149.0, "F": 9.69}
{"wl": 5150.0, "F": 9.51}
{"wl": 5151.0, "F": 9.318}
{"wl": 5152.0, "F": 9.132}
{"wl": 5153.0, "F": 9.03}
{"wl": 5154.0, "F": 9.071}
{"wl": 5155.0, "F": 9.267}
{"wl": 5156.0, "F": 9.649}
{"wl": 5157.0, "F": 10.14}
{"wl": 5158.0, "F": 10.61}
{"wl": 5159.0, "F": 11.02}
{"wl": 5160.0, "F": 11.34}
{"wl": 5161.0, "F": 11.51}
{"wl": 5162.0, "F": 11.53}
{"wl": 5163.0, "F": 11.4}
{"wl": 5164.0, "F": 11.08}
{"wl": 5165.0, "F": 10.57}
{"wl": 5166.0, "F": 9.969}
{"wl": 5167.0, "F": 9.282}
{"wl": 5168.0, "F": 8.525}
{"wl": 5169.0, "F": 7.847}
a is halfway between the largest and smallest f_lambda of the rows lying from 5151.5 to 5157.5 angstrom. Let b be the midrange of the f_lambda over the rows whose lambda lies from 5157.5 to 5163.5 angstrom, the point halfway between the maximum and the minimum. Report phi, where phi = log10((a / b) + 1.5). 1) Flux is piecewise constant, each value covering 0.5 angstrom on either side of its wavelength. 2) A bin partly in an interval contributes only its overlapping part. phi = 0.374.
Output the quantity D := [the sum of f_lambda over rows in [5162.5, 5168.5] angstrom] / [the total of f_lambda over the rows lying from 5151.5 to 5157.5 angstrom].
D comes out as 1.08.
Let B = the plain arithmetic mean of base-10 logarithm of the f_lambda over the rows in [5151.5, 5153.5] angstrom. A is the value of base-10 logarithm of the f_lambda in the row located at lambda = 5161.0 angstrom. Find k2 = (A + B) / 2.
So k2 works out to 1.01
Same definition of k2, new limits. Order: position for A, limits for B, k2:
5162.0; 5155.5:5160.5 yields 1.04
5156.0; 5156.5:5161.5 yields 1.01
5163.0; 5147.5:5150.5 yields 1.02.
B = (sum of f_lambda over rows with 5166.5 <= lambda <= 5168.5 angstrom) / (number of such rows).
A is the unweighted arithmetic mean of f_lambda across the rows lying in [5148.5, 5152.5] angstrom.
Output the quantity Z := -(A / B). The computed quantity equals -1.06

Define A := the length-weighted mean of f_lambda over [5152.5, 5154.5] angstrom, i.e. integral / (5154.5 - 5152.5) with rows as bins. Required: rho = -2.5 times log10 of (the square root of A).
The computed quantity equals -1.20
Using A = 9.1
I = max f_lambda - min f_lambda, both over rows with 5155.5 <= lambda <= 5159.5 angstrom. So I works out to 1.37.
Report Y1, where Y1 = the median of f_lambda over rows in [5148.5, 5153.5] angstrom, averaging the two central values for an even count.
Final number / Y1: 9.3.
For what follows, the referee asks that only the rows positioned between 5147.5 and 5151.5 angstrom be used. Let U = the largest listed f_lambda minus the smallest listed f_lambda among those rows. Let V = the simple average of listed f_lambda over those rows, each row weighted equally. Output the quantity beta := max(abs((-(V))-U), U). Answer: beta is 10.1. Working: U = 0.5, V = 9.6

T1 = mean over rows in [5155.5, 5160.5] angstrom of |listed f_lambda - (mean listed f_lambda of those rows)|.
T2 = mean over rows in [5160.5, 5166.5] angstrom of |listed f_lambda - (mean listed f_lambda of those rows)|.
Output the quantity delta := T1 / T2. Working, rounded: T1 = 0.53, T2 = 0.49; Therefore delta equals 1.07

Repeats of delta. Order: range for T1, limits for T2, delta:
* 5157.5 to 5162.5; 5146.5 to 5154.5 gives 0.98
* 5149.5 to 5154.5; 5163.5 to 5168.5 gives 0.21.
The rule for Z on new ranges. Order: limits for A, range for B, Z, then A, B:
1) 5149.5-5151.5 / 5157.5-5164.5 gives -0.84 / 9.41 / 11.2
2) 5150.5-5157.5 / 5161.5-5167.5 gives -0.88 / 9.37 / 10.6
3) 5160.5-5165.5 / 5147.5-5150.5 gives -1.16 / 11.22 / 9.7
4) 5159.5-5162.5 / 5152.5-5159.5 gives -1.17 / 11.46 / 9.8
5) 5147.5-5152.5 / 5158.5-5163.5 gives -0.84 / 9.50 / 11.4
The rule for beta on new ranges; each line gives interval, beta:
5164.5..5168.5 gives 11.6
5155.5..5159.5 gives 11.7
